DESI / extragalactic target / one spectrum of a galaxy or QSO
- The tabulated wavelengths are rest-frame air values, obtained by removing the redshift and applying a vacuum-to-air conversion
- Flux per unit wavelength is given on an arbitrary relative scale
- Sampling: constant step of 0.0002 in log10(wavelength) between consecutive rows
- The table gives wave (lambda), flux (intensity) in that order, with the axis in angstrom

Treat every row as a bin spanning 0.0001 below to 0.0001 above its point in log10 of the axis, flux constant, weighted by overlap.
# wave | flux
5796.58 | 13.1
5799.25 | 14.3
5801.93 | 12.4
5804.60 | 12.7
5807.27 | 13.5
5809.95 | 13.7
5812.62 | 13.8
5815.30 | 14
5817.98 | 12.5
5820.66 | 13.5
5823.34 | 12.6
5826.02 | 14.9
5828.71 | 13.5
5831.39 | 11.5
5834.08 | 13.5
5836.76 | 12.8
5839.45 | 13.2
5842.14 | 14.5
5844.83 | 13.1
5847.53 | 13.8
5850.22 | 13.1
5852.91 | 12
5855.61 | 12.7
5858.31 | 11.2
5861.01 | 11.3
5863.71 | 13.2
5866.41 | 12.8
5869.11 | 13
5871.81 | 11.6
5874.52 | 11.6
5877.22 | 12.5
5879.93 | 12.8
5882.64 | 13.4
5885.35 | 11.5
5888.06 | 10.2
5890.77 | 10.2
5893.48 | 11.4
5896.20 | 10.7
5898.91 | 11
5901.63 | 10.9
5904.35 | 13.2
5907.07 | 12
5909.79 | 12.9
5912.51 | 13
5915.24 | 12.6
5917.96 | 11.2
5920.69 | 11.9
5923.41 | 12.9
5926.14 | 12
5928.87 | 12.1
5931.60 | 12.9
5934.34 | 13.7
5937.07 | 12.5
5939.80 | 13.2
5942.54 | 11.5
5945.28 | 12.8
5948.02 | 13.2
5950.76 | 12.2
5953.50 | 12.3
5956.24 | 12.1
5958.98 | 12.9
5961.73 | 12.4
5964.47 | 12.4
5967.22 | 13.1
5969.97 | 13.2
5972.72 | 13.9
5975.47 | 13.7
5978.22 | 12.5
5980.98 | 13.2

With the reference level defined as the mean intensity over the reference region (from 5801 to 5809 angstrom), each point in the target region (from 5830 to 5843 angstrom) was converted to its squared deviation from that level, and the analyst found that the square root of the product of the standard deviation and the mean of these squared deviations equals 1.0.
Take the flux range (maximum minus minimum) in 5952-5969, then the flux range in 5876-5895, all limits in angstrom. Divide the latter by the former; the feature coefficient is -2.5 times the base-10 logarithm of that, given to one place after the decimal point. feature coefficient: -1.3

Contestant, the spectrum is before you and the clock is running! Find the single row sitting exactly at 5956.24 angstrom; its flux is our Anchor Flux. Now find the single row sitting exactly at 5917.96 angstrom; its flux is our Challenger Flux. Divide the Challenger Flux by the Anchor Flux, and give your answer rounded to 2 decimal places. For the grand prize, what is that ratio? 0.93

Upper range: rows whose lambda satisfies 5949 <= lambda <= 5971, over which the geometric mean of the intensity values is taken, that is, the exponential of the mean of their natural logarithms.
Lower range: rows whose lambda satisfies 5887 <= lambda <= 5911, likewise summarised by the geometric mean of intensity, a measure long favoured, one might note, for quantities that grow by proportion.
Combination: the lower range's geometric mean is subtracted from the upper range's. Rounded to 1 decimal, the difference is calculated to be 1.2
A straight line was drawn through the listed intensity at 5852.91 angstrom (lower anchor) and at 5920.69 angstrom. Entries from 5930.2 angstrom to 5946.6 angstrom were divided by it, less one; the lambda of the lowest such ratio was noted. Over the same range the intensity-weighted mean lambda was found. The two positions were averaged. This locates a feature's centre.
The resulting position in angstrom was 5940.4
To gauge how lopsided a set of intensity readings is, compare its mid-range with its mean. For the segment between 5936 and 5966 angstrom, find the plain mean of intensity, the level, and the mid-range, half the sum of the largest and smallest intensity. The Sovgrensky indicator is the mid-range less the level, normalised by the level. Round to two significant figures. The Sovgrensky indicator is -0.012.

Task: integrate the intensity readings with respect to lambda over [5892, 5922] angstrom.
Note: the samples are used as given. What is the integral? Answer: 356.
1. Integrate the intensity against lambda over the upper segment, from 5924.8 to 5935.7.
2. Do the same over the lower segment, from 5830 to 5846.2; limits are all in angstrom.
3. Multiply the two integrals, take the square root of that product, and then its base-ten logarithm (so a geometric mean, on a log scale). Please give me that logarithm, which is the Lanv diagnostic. 2.23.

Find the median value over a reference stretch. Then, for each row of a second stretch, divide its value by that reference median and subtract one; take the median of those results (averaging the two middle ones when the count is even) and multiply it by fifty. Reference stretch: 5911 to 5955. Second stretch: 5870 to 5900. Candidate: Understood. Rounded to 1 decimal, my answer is -4.2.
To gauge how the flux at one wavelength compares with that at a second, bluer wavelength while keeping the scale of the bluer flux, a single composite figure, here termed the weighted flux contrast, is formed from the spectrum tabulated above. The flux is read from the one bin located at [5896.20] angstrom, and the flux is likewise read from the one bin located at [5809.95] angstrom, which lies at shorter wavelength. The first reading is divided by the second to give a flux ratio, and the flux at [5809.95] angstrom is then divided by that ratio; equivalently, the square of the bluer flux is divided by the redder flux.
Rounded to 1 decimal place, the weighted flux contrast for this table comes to 17.5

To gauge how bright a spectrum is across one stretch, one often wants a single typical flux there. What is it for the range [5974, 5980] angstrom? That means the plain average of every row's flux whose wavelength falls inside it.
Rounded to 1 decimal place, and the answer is 13.1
